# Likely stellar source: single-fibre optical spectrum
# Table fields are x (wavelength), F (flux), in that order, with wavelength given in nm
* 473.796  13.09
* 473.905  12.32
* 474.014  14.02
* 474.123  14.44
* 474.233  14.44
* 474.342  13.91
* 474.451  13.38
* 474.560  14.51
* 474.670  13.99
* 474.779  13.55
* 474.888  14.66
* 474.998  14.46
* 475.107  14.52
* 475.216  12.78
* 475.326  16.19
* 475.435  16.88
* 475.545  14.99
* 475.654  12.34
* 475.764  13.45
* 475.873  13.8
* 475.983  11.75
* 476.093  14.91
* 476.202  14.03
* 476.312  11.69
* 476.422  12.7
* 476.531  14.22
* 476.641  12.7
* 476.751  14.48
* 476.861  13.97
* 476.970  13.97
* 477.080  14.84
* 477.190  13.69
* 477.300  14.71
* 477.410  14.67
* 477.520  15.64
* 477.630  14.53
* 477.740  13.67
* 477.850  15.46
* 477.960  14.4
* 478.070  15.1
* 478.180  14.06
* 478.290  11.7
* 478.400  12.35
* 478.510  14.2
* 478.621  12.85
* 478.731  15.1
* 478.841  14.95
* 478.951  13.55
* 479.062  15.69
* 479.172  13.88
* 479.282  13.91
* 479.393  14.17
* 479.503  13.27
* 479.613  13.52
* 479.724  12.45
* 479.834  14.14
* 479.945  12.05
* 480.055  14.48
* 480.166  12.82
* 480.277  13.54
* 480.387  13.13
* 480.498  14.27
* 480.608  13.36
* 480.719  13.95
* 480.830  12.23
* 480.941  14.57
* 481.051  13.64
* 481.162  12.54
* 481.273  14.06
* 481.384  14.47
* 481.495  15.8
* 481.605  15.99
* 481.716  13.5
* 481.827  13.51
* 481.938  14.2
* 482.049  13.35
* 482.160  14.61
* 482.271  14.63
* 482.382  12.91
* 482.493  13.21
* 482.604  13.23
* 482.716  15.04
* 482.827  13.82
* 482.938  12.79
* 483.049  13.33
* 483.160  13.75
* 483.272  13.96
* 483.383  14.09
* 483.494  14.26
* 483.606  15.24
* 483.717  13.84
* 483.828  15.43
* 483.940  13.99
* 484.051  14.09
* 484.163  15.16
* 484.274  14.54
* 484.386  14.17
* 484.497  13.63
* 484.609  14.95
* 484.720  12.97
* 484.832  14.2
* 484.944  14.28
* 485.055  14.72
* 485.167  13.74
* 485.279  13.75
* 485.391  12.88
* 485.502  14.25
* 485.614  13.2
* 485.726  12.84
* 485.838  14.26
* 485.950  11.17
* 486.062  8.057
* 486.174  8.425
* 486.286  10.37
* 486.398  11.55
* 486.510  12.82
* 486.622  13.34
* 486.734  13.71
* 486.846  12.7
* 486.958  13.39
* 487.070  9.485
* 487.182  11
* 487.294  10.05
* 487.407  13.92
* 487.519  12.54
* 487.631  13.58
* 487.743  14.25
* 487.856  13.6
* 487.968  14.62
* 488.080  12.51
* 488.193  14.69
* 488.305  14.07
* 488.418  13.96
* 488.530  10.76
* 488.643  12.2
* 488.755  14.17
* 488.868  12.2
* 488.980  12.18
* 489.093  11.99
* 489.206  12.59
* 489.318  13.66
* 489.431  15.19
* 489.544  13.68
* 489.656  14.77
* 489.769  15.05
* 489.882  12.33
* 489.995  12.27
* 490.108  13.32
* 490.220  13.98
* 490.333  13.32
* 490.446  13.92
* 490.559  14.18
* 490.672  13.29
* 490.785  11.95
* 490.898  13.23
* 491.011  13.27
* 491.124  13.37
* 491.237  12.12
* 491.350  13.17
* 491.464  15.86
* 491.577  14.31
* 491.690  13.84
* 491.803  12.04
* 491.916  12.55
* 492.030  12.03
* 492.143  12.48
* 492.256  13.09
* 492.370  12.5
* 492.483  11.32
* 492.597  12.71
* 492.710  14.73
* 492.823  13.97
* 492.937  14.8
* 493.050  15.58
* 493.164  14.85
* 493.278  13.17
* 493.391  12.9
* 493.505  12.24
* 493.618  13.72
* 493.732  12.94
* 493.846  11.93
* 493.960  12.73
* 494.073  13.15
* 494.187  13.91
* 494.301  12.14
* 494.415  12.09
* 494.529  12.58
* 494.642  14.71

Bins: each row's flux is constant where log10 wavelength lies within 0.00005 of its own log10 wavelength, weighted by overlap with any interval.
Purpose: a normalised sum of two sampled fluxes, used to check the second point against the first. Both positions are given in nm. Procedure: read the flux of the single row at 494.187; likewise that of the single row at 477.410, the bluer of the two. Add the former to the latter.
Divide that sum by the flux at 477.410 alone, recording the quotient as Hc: 1.95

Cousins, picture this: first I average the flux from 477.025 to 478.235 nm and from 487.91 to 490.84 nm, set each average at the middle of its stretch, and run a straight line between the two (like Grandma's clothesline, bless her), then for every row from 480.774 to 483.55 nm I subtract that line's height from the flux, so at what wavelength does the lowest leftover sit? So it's 480.830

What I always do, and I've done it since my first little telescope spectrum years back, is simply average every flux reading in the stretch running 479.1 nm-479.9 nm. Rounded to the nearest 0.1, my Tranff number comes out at 13.6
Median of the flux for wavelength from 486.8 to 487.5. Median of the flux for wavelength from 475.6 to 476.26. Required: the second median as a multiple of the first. 1.15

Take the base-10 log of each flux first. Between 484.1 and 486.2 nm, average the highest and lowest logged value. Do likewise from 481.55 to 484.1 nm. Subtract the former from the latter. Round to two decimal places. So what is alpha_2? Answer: 0.11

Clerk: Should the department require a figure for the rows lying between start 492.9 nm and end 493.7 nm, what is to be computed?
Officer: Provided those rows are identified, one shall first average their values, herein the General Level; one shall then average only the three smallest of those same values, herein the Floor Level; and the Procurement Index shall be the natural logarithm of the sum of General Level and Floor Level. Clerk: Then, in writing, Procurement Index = 3.28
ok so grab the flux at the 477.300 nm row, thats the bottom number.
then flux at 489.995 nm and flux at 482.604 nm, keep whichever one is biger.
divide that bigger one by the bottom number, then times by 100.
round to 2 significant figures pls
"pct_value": 90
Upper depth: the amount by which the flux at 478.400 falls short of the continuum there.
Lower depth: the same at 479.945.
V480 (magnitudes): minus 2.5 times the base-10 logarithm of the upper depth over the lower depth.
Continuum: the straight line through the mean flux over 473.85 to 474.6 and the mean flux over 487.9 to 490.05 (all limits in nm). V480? 0.2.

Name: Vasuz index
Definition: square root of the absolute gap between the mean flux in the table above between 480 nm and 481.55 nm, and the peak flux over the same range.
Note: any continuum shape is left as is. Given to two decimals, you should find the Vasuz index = 1.42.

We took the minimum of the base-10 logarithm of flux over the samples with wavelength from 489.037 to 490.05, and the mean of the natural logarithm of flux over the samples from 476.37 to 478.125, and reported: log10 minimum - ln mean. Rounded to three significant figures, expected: -1.58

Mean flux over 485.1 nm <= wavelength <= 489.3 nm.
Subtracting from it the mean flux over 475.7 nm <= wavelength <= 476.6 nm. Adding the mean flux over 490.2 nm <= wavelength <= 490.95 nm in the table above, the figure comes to 12.7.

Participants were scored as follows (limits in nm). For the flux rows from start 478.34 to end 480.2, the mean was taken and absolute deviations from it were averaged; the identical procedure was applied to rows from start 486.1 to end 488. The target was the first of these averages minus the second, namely -0.71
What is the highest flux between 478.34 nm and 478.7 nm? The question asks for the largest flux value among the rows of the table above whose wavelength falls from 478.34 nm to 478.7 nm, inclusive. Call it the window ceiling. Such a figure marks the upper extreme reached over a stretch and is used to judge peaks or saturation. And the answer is 14.2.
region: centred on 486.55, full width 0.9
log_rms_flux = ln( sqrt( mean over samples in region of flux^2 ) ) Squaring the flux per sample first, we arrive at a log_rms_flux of 2.50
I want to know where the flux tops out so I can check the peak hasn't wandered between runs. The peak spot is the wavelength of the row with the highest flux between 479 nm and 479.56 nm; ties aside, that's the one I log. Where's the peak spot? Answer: 479.062 nm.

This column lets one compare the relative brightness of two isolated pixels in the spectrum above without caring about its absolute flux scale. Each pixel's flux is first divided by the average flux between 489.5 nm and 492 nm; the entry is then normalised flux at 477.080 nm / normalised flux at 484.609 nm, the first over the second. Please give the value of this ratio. 0.99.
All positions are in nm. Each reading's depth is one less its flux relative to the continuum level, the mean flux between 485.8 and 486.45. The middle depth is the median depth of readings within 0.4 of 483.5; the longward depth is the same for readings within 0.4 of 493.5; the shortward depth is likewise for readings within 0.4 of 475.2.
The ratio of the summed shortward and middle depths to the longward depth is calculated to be 3.2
